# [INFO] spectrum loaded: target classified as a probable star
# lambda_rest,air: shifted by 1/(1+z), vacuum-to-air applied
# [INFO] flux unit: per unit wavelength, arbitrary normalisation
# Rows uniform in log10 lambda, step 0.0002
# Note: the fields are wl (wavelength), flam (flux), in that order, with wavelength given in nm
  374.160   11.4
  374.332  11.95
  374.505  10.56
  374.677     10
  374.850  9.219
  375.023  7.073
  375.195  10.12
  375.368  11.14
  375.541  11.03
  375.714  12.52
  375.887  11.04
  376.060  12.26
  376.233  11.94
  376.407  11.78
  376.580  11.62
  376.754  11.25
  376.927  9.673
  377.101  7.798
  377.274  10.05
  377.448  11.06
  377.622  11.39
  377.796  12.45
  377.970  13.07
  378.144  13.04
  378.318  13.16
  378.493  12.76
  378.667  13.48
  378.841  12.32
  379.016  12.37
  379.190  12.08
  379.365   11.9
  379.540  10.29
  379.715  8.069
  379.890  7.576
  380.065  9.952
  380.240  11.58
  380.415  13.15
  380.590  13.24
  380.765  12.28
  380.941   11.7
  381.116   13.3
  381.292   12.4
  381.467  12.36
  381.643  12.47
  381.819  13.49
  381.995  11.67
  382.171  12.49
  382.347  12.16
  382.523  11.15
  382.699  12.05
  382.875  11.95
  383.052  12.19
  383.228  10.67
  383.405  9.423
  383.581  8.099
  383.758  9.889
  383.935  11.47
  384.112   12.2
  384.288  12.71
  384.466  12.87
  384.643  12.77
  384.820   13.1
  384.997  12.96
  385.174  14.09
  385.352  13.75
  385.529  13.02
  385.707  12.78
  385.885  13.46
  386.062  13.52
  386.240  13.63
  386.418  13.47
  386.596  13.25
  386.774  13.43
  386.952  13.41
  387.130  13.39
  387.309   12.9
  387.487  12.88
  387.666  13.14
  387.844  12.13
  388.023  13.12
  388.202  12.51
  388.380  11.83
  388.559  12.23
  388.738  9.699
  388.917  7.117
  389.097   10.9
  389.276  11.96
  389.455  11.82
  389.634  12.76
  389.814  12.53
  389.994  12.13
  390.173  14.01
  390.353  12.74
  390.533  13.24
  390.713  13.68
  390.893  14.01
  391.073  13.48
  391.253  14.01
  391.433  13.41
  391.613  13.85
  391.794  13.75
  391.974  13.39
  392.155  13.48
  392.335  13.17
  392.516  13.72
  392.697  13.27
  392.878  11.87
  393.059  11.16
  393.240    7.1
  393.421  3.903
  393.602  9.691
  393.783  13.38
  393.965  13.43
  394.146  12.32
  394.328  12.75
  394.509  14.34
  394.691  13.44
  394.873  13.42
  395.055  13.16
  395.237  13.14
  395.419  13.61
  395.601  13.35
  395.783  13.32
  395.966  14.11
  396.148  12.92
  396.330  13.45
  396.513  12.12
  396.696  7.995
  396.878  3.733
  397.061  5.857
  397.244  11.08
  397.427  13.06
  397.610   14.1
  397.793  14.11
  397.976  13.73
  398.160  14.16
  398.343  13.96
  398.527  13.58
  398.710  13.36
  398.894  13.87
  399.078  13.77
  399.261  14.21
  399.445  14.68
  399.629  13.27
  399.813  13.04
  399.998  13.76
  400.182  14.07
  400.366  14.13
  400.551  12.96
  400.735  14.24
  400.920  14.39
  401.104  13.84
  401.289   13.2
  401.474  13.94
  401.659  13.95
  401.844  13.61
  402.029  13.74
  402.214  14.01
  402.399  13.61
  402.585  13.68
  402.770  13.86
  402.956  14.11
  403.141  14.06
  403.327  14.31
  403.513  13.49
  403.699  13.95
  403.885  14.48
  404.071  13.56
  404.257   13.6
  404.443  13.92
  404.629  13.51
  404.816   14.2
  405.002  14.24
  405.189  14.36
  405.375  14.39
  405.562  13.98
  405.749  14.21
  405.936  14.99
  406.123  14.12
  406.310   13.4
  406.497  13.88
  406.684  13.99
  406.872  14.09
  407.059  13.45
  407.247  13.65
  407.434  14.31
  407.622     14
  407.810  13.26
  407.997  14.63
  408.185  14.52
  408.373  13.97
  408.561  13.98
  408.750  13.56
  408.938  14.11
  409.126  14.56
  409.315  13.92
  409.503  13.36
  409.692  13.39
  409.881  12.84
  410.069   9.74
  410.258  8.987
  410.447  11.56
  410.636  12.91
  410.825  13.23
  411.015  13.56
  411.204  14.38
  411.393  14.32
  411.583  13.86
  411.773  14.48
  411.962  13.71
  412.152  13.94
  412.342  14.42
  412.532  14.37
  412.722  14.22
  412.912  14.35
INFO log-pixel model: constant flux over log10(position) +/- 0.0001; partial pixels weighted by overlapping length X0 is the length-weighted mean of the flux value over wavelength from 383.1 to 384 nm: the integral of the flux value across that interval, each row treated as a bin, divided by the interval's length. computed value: 10.0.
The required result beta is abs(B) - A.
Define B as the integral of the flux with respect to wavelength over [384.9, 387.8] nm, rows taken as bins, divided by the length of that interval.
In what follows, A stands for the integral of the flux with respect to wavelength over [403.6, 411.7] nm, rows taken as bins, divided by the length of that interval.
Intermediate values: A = 13.6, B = 13.3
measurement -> -0.3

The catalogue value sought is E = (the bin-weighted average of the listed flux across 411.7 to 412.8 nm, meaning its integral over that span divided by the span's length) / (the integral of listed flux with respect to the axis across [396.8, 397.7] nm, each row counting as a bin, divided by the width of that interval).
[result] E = 1.47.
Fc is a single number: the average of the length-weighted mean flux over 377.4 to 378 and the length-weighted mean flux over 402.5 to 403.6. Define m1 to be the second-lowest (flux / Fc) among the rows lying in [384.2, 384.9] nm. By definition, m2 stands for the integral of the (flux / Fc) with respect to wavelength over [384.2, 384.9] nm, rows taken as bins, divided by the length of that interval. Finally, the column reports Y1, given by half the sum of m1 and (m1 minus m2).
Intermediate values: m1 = 0.99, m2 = 0.99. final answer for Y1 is 0.49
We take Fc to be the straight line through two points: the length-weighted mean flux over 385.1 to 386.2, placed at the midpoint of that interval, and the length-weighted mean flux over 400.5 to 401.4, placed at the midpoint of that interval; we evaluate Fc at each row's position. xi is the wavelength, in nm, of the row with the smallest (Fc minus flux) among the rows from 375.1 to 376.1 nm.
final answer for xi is 375.714 nm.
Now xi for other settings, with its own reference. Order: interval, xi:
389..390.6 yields 390.173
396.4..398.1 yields 397.793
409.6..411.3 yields 411.204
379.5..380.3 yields 380.240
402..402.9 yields 402.214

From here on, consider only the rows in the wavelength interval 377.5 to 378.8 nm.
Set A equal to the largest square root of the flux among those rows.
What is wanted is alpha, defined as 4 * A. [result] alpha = 14.7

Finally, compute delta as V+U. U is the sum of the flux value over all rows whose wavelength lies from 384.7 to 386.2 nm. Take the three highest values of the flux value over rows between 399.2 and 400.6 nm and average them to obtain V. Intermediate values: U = 107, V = 14.3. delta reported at 121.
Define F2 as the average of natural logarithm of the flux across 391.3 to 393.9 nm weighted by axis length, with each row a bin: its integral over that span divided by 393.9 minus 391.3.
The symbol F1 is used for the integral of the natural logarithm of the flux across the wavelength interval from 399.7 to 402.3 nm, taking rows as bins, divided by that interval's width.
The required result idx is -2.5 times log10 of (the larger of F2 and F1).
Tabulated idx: -1.047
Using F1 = 2.62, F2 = 2.43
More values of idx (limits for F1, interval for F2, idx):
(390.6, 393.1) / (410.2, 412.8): -1.035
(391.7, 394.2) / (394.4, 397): -0.976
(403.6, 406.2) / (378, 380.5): -1.057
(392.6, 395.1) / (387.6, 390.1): -0.973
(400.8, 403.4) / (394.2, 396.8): -1.050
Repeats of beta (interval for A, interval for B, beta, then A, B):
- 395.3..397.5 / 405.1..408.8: 2.8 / 11.2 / 14.0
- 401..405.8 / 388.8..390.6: -2.0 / 13.9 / 11.9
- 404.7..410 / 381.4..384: -2.5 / 14.0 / 11.4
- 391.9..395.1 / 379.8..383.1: -0.1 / 12.0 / 12.0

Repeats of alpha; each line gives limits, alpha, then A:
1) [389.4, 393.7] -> 15.0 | 3.74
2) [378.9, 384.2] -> 14.7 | 3.67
